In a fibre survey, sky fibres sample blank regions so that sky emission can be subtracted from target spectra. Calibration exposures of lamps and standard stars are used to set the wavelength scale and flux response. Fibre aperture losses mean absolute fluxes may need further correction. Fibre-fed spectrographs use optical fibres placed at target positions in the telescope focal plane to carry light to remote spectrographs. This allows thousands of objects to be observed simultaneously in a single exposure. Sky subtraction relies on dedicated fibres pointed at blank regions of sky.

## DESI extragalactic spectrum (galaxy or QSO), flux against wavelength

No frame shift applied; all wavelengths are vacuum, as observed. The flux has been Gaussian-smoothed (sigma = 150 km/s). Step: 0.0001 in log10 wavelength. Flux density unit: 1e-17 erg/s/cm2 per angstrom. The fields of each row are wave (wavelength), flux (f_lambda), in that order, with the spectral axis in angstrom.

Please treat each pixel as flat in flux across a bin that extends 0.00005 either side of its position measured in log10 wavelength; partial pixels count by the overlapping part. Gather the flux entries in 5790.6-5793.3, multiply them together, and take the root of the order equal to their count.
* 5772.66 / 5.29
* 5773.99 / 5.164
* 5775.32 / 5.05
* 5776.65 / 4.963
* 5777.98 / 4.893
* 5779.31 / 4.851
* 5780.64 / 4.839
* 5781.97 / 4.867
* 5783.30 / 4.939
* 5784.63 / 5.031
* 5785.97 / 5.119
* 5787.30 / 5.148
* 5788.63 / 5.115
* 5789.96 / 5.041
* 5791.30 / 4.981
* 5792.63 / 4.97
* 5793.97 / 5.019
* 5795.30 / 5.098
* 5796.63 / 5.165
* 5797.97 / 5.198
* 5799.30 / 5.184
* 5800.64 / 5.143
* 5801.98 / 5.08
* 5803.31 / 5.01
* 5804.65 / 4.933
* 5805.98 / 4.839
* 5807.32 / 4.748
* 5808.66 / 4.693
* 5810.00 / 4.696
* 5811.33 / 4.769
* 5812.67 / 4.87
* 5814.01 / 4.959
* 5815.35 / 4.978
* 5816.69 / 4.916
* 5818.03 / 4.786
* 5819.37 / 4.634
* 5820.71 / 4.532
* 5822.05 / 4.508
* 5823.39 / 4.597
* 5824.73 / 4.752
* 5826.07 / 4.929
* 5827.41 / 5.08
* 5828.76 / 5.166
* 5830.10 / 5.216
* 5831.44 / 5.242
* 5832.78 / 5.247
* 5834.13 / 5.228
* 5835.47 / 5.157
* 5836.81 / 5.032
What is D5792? 4.98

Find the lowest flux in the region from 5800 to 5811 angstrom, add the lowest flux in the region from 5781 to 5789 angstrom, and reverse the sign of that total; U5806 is -9.56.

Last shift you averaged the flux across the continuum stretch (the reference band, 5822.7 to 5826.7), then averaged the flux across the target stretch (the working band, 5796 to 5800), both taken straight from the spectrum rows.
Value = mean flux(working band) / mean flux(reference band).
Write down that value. 1.09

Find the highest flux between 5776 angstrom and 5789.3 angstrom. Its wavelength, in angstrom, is 5787.30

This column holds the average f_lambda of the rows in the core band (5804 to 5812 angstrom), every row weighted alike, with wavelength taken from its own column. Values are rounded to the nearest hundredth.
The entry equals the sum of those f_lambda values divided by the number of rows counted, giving 4.78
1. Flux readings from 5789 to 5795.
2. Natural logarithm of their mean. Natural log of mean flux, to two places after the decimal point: 1.61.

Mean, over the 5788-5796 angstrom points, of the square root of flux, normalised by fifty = 0.0449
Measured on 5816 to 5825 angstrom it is 0.0432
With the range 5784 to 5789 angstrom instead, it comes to 0.0452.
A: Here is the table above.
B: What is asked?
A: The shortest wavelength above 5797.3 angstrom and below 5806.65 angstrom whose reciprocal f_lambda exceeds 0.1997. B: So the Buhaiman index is 5804.65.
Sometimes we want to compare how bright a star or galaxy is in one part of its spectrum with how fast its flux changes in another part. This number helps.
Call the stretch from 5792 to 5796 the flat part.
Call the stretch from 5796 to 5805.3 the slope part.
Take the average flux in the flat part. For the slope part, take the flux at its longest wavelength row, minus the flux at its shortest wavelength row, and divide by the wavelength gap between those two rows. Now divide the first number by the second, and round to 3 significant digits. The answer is -174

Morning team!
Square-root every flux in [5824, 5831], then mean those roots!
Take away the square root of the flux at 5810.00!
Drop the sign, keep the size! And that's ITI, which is 0.08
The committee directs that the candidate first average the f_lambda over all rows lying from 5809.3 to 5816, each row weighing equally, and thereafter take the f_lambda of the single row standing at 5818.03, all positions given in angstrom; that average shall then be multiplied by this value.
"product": 23.2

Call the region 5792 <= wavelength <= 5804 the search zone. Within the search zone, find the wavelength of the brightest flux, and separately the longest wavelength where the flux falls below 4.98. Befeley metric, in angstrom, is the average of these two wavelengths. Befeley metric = 5795.3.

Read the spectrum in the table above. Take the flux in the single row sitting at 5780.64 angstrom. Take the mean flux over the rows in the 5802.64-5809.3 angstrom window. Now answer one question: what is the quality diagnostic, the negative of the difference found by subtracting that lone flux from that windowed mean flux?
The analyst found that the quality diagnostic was 0.0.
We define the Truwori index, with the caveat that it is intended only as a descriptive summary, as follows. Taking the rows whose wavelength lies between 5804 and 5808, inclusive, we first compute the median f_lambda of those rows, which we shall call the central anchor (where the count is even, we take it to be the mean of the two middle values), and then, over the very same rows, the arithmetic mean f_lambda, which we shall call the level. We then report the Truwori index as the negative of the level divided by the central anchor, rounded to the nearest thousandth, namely -1.000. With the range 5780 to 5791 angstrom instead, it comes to -0.995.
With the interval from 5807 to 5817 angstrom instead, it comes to -1.002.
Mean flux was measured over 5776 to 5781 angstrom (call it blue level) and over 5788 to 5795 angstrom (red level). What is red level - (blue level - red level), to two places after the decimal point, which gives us 5.16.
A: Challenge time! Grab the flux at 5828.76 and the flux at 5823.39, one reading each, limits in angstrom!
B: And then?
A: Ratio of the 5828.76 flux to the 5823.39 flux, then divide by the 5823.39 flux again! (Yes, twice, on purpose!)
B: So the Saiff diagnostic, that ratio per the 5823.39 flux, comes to 0.244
